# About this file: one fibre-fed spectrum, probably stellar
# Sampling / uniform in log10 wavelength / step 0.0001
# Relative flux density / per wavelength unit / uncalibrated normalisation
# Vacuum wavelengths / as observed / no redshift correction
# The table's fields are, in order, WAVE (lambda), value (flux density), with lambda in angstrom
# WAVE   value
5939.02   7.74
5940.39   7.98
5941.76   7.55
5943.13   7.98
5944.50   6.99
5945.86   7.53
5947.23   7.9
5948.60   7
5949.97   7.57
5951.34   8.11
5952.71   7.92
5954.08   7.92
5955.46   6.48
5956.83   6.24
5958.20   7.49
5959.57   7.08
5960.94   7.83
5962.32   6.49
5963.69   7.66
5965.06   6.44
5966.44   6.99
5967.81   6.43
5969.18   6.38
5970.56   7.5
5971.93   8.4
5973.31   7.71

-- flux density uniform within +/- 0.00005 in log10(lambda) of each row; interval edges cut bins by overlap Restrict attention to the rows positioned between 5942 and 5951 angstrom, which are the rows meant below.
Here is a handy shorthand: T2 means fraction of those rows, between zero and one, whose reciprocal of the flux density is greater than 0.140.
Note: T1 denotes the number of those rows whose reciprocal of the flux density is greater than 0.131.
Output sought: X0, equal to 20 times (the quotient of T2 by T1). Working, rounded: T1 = 4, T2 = 0.33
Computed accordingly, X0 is 1.67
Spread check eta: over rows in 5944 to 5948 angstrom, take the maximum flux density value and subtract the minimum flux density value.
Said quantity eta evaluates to 0.9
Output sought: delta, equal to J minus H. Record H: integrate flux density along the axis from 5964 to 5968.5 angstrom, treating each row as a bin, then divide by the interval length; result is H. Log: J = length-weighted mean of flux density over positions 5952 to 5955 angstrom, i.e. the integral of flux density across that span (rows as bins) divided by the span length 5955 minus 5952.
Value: 1.1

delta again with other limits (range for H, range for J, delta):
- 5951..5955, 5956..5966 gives -0.8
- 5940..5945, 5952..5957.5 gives -0.5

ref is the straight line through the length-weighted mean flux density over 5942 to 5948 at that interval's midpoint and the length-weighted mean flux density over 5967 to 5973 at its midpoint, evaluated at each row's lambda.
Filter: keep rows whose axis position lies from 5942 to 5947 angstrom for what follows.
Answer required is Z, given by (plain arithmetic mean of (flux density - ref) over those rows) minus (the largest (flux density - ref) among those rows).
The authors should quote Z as -0.46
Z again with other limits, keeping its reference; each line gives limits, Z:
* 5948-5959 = -0.74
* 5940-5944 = -0.16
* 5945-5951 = -0.39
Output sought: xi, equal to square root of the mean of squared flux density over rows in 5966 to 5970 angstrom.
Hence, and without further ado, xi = 6.61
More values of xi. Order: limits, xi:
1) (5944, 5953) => 7.59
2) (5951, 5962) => 7.41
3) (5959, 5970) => 6.93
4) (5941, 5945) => 7.52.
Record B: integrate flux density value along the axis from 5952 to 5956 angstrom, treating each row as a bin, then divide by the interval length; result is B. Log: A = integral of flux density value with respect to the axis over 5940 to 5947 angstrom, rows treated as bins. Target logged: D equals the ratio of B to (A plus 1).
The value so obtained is 0.14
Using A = 53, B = 7.47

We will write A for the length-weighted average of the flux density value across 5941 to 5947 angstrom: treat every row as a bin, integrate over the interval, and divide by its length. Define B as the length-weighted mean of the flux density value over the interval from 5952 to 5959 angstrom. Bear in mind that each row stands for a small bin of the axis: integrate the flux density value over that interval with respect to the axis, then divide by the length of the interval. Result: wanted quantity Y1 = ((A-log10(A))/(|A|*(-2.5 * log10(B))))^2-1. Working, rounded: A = 7.6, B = 7.2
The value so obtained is -0.830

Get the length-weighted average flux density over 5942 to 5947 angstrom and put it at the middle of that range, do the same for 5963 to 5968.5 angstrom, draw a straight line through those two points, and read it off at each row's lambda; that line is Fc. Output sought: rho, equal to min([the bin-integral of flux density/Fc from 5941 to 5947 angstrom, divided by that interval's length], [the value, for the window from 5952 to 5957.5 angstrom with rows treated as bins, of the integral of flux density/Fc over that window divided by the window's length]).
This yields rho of 0.99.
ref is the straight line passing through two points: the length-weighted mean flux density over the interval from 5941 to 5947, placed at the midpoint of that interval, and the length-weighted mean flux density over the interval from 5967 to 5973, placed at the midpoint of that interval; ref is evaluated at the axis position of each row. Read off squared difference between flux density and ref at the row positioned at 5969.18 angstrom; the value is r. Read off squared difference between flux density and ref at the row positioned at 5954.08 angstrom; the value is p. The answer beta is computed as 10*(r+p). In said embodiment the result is 9.6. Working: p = 0.25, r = 0.71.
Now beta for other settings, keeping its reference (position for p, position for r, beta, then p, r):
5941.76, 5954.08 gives 2.5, 0.00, 0.25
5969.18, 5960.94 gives 9.6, 0.71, 0.25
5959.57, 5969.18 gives 7.8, 0.07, 0.71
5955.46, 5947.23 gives 10.0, 0.85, 0.15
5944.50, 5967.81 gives 9.6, 0.31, 0.66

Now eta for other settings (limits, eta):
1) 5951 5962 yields 1.9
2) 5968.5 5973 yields 2.0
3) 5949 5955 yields 0.5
